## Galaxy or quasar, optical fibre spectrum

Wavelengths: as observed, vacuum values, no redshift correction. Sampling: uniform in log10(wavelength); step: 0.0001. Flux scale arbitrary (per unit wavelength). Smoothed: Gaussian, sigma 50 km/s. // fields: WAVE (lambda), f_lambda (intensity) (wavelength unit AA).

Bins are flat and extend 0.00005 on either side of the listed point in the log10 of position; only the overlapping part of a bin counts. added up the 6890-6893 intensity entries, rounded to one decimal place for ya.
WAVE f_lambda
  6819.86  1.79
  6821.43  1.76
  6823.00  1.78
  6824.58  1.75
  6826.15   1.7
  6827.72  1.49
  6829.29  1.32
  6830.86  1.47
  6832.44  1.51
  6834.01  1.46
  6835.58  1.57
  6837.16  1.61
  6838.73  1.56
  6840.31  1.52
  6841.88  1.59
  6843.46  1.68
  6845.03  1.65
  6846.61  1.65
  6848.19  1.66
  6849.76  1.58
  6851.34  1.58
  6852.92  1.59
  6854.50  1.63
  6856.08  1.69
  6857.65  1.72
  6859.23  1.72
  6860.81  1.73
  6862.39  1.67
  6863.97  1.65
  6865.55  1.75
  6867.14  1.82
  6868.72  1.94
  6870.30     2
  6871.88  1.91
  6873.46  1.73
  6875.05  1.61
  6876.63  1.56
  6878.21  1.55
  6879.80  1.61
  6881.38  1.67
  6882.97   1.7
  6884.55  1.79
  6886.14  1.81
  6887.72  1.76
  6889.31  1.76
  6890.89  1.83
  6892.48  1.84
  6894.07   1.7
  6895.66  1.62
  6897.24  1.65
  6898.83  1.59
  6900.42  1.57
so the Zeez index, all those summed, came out 3.7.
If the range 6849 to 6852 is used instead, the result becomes 3.2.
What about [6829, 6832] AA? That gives 2.8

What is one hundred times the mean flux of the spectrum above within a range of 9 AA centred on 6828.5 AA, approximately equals 154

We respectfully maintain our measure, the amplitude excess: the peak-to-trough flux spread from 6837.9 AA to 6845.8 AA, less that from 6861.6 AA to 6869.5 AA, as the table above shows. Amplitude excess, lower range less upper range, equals -0.13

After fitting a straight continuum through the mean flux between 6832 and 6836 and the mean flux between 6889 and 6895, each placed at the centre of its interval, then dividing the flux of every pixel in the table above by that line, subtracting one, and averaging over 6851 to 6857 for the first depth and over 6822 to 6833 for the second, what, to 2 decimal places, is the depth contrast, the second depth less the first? 0.05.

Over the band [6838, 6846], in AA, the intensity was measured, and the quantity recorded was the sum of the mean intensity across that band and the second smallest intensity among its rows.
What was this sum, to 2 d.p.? 3.16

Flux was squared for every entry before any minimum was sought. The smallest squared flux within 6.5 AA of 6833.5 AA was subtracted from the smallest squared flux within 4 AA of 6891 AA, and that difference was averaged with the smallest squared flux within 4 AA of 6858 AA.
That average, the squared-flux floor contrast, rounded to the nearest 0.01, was 1.90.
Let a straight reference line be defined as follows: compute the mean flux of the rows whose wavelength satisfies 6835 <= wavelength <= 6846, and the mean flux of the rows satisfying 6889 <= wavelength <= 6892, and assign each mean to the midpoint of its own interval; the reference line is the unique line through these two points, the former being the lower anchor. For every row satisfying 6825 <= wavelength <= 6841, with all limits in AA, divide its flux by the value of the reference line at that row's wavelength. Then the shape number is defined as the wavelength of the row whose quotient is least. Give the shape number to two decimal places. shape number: 6829.29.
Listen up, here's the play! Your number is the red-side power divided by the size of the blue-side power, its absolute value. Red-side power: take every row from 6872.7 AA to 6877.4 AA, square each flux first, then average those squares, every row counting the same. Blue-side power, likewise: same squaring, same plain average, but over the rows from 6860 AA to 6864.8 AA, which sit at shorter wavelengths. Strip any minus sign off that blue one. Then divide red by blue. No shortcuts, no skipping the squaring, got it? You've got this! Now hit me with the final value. 0.94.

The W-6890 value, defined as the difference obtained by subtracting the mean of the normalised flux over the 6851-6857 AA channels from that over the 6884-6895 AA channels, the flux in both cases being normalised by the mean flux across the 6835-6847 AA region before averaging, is 0.10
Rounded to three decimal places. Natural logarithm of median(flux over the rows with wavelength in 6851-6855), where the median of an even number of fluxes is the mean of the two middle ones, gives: 0.464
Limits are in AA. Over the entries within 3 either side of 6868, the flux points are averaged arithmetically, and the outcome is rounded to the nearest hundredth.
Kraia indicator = 1.88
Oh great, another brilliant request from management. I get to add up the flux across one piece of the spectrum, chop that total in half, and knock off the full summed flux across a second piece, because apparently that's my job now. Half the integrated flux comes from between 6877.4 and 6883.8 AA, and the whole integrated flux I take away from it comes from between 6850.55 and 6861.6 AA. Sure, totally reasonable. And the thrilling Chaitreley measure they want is -13.2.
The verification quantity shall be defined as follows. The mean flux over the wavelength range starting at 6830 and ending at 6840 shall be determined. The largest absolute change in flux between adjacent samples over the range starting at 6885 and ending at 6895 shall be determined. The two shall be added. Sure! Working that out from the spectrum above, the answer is 1.67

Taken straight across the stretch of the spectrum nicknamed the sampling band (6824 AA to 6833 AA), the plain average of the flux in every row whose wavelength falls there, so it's 1.54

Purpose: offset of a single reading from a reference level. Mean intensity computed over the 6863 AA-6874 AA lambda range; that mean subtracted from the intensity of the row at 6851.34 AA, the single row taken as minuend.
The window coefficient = -0.25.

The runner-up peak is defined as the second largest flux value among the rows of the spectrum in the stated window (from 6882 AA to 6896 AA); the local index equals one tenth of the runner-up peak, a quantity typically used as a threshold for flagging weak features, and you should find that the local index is 0.183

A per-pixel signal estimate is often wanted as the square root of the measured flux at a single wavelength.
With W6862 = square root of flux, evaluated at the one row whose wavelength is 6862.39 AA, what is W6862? 1.292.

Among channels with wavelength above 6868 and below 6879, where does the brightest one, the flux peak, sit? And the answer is 6870.30 AA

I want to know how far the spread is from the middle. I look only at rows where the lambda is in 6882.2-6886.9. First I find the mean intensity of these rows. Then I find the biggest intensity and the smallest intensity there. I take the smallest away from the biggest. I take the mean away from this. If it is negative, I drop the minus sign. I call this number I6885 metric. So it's 1.657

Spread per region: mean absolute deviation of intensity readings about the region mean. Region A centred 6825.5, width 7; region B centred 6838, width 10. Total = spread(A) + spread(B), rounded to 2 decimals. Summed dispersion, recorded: 0.14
